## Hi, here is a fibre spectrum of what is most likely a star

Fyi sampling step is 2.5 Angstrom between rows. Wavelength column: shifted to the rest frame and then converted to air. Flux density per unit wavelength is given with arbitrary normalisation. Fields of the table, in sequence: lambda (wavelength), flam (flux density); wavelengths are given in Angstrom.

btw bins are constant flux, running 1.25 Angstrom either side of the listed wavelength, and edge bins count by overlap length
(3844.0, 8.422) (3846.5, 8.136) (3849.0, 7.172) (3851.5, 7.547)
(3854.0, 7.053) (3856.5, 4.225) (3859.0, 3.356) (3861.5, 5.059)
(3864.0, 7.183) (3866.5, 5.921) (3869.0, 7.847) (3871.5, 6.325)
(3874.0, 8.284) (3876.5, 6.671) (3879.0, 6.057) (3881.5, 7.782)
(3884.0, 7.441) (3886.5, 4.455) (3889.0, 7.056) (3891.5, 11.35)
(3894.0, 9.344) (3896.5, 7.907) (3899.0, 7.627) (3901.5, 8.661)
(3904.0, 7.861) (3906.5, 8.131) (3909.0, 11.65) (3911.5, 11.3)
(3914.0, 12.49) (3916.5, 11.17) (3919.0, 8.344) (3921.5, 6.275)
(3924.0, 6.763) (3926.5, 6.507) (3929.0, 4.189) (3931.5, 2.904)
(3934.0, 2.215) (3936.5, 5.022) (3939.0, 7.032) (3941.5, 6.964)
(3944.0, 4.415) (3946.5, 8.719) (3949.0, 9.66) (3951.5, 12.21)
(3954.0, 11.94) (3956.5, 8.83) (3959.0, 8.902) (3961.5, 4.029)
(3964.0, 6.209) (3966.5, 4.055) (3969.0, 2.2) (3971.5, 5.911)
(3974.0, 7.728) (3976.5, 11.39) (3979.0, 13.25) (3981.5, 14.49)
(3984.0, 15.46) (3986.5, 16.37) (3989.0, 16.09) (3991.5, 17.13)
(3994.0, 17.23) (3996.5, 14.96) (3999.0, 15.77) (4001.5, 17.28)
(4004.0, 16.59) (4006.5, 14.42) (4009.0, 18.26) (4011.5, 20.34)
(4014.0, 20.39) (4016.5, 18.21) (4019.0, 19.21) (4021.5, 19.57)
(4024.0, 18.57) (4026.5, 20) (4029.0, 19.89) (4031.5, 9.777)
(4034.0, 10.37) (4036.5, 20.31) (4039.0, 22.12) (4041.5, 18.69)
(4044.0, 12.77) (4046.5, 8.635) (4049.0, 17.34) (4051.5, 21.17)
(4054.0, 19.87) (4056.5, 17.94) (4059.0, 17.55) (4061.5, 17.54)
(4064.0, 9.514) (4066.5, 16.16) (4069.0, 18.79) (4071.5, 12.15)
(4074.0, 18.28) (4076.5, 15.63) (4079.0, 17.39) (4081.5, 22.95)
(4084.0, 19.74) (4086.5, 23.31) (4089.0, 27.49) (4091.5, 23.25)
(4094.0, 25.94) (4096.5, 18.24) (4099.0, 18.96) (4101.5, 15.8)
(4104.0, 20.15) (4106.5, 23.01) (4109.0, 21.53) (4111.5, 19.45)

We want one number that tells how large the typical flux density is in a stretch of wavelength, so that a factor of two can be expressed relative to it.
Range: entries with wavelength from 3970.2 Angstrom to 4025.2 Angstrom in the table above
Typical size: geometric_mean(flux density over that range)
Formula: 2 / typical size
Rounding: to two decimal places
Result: 0.13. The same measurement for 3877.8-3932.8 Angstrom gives 0.27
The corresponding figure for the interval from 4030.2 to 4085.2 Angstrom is 0.13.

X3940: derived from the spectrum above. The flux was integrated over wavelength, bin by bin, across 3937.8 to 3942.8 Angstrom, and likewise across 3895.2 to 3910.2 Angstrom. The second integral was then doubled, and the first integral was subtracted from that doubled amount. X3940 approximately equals 224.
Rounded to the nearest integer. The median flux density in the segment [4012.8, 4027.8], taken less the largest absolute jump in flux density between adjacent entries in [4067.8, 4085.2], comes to 13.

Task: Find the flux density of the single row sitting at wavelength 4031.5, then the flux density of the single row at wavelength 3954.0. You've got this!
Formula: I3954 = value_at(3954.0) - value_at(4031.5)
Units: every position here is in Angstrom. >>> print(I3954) 2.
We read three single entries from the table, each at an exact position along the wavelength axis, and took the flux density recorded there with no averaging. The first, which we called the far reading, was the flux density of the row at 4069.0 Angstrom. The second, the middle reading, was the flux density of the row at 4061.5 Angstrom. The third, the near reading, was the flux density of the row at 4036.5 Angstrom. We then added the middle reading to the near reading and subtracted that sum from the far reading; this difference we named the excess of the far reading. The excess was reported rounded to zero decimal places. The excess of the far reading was -19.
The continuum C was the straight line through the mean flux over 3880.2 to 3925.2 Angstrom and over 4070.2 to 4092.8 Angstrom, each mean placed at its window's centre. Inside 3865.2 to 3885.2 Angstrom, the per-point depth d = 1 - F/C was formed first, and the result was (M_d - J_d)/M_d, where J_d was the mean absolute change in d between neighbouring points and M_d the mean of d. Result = 10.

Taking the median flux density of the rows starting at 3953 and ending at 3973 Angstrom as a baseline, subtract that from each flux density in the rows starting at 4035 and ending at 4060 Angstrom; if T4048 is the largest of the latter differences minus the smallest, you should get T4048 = 13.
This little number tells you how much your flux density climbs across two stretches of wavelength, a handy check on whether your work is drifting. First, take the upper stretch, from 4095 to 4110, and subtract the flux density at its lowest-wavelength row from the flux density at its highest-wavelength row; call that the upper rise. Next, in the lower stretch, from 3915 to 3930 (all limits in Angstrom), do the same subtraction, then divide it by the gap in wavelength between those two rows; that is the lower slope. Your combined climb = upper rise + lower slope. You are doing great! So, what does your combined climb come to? 3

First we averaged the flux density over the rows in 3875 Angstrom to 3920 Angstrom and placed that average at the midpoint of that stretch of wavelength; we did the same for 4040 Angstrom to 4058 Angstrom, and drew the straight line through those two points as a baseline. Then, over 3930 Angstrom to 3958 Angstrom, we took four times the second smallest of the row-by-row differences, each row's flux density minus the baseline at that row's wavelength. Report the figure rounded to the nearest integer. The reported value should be -30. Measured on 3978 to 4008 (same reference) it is 1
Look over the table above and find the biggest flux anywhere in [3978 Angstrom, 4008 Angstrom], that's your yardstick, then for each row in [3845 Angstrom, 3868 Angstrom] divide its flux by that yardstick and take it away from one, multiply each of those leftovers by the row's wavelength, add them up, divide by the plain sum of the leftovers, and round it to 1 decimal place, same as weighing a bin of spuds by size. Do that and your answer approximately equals 3856.9 Angstrom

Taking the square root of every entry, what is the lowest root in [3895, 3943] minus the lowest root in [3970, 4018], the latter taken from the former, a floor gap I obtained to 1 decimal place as -0.9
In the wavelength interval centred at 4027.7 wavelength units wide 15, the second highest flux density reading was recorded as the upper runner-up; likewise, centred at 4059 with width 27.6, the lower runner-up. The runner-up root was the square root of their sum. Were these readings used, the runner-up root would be 6.31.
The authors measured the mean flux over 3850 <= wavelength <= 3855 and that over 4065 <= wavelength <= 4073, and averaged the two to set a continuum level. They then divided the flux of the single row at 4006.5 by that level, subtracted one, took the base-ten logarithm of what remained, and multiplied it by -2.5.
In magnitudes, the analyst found 1.5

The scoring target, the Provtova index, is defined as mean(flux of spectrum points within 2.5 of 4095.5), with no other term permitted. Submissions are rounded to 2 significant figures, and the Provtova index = 22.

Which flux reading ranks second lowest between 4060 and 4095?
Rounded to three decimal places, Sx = 12.150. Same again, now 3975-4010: 13.250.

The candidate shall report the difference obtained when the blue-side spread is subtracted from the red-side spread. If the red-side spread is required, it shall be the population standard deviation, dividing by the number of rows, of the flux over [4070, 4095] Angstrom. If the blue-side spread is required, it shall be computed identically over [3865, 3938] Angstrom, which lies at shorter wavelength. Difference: 2.1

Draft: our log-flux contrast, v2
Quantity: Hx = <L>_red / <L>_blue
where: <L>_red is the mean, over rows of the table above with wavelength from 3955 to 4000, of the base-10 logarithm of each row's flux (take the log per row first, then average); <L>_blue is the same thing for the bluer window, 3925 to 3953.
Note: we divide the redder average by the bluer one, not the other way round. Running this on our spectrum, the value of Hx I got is 1.30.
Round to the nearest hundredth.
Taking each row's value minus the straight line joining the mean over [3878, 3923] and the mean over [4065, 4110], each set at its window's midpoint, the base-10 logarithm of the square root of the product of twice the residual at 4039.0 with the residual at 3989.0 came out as 0.67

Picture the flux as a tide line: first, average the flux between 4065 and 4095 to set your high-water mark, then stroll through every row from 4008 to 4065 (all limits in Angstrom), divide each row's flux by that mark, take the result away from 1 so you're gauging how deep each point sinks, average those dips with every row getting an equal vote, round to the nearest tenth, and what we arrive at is 0.1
